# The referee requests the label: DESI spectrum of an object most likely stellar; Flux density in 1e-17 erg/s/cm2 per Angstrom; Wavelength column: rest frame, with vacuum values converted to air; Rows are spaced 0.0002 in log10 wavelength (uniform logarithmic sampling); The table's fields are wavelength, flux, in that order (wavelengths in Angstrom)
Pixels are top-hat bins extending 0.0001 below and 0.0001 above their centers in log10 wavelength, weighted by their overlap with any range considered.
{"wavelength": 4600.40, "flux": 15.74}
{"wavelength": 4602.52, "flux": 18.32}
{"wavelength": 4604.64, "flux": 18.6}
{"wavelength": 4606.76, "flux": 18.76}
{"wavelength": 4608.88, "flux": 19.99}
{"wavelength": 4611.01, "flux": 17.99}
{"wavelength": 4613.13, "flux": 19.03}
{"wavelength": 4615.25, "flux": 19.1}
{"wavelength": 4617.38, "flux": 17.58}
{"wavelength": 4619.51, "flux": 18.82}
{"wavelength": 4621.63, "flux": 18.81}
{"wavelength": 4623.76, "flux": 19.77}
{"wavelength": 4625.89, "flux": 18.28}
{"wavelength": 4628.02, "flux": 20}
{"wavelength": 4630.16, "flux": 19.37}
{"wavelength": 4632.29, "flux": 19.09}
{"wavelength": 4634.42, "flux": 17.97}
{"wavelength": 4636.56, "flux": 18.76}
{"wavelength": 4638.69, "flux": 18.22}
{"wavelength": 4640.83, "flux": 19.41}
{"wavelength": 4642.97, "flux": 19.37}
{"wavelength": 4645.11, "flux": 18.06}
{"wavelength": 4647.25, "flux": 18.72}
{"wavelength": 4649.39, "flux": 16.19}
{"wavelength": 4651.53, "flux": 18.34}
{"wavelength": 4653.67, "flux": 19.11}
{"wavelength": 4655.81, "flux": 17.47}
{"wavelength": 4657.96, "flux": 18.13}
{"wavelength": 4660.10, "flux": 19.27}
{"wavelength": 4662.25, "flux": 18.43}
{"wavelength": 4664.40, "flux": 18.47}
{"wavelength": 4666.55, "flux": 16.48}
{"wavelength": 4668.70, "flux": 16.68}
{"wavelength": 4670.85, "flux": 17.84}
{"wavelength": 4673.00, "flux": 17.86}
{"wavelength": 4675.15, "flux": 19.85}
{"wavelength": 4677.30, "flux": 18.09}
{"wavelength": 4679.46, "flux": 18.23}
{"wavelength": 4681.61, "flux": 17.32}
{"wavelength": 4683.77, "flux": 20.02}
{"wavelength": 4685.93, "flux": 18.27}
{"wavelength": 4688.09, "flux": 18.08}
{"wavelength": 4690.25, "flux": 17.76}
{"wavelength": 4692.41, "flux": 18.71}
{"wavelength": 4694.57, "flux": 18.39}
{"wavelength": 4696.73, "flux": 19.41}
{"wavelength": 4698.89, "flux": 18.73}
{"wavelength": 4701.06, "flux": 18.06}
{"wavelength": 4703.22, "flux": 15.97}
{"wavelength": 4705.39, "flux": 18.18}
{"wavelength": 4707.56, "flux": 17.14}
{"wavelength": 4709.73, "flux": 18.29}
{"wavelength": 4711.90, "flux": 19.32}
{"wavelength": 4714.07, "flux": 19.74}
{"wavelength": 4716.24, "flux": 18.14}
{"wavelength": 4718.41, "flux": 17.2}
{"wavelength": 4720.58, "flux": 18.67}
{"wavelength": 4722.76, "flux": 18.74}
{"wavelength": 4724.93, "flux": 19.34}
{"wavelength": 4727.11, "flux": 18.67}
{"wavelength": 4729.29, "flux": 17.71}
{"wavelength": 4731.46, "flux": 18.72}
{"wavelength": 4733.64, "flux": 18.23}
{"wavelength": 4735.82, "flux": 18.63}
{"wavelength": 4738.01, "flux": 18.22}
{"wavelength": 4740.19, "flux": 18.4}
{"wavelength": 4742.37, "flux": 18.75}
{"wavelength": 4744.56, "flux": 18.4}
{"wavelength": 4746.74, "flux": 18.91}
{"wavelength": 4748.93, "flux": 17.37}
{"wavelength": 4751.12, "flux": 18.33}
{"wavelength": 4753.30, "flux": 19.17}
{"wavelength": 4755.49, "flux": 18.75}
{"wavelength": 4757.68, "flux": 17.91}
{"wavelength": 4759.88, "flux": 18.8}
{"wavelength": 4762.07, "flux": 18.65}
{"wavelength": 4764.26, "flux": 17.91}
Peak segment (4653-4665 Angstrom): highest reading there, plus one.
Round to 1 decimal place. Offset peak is 20.3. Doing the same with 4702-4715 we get 20.7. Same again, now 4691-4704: 20.4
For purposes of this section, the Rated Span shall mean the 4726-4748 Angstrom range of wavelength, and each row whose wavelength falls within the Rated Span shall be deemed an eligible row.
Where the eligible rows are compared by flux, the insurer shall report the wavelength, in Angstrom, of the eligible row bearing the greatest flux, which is 4746.74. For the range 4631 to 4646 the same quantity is 4640.83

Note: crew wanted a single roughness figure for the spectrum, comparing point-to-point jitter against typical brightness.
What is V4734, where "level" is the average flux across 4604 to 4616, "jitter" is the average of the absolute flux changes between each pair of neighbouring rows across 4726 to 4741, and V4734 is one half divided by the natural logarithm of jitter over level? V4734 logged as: -0.143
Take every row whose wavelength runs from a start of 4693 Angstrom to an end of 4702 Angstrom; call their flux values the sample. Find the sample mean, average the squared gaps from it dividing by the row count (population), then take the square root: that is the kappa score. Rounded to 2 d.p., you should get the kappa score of 0.50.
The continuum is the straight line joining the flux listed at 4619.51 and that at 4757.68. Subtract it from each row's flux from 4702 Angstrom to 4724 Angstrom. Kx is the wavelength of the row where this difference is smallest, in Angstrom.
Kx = 4703.22 Angstrom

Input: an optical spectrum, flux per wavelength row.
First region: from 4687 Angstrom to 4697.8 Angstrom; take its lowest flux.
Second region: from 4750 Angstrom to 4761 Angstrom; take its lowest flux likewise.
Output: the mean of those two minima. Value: 17.8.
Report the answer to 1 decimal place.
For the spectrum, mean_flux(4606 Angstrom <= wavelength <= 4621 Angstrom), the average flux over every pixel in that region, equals 18.8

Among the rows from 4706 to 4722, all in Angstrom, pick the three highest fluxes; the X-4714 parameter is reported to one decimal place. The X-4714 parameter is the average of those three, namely 19.2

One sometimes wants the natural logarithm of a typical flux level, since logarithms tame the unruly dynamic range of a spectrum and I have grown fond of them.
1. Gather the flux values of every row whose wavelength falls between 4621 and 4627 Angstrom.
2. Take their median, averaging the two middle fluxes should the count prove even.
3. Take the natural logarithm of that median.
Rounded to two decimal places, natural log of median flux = 2.93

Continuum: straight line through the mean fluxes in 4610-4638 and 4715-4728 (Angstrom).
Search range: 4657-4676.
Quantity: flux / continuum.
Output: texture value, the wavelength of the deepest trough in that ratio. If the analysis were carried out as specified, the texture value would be 4666.55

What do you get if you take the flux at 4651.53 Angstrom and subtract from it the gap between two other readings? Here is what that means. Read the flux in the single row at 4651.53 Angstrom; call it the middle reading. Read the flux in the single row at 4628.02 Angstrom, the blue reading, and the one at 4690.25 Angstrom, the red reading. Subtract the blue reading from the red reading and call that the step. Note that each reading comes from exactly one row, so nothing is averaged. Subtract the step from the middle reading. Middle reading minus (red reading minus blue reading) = 20.6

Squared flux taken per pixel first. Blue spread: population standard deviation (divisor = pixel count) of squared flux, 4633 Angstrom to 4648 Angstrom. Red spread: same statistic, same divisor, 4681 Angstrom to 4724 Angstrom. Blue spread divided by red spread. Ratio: 0.61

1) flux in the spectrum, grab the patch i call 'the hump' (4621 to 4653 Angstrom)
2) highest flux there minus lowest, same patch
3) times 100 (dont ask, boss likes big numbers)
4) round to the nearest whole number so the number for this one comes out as 381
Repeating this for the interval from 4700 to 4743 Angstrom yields 377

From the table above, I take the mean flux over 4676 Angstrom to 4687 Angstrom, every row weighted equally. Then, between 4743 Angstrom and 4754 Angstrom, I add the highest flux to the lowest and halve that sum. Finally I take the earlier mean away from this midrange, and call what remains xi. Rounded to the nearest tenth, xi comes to -0.1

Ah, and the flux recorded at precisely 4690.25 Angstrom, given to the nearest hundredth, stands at 17.76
